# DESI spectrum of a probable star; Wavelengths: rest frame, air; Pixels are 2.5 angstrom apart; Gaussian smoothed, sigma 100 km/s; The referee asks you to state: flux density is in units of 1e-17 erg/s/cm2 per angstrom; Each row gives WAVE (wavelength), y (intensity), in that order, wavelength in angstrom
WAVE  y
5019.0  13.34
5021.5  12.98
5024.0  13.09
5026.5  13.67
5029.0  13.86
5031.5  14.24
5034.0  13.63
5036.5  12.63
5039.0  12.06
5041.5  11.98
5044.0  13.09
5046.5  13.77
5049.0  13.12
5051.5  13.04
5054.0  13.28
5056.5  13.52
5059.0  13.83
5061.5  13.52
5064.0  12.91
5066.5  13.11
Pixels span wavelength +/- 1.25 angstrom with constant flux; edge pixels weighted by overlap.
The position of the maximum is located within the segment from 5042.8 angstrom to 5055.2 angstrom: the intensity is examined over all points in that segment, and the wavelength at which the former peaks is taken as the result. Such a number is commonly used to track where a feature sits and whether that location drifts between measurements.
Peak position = 5046.5 angstrom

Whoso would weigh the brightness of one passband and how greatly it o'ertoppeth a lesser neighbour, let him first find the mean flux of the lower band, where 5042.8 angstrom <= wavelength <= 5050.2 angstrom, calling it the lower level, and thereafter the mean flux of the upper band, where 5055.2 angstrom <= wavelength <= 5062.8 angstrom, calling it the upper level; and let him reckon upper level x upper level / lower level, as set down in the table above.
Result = 13.9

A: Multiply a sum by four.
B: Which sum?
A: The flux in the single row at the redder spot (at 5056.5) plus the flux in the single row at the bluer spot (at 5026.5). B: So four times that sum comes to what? 109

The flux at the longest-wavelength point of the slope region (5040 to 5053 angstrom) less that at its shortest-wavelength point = 1.06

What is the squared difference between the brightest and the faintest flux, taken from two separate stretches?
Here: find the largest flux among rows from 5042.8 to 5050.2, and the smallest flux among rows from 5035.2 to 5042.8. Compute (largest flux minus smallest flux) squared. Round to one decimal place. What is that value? 3.2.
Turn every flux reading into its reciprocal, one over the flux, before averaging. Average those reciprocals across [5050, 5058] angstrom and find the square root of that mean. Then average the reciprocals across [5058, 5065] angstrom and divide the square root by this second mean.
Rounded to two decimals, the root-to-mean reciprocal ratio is 3.68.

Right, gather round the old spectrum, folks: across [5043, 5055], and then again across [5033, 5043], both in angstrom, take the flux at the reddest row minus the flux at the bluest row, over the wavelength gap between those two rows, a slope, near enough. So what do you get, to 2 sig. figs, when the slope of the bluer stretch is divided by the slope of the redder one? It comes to -12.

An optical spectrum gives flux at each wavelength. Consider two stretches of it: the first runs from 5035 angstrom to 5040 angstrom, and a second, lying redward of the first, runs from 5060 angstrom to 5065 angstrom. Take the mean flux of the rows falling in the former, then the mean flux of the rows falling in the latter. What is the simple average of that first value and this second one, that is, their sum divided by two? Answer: 12.8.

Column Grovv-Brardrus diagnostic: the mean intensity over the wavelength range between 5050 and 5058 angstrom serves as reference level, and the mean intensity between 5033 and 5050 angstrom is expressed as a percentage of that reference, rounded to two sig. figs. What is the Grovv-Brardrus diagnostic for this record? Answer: 97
